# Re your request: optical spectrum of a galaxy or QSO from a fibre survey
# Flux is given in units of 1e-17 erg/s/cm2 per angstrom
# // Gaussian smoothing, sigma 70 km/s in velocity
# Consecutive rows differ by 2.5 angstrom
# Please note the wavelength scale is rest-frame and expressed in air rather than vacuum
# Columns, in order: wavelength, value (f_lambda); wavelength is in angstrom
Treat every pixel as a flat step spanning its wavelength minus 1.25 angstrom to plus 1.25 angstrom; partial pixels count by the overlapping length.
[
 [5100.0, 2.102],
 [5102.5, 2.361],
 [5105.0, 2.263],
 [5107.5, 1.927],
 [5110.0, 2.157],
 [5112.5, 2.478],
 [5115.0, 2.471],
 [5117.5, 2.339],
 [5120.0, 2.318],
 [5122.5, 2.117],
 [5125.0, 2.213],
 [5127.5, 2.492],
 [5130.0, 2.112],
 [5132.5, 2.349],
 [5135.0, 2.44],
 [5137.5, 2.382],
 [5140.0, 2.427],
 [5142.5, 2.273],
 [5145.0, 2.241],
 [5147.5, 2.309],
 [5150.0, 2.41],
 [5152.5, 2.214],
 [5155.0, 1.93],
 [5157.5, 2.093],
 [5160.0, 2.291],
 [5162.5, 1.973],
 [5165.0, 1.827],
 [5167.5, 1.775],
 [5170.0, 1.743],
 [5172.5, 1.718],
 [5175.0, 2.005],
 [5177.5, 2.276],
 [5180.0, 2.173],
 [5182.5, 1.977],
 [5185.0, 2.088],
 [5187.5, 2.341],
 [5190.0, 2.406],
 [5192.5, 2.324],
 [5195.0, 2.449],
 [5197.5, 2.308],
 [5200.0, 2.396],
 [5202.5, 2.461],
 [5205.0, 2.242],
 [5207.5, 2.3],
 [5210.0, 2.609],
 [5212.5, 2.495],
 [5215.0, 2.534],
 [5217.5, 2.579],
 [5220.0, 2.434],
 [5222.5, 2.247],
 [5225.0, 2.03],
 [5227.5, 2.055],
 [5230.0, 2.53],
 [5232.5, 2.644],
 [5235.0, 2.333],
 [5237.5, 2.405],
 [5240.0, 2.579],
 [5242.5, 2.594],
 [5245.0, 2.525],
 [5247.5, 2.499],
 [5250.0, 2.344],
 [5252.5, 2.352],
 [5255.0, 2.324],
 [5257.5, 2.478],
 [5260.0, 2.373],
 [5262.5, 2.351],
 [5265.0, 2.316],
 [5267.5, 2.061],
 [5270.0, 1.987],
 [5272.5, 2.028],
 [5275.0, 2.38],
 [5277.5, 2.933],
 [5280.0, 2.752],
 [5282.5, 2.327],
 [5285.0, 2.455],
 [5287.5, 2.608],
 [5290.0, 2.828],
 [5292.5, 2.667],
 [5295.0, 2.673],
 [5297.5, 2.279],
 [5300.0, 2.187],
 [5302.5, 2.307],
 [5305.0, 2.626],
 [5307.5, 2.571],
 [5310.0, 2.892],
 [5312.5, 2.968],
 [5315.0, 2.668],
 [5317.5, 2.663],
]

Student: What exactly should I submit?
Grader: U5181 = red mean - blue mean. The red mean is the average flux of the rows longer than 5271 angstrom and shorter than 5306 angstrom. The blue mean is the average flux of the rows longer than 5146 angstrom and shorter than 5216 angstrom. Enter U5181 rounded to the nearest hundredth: 0.30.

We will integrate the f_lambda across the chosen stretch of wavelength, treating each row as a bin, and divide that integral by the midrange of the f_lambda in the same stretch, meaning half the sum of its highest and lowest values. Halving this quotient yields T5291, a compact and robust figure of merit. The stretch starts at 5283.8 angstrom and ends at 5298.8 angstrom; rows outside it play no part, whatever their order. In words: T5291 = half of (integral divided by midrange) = 7.6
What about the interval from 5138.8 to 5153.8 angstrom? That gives 7.5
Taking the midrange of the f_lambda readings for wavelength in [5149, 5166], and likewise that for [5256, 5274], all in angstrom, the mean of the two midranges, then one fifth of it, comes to 0.44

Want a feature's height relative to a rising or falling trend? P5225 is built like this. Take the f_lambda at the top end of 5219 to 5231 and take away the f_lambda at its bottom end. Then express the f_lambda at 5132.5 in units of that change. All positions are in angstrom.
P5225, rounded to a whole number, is 24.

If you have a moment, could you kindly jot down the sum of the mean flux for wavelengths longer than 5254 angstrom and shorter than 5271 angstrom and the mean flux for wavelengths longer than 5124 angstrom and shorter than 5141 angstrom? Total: 4.62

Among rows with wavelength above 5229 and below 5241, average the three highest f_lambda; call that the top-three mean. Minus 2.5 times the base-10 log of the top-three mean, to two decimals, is -1.03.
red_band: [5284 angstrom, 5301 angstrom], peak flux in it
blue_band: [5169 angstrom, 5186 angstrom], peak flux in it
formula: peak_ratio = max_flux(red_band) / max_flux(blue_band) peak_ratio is 1.24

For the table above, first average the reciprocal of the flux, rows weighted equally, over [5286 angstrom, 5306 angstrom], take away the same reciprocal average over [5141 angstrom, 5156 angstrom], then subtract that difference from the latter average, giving 0.50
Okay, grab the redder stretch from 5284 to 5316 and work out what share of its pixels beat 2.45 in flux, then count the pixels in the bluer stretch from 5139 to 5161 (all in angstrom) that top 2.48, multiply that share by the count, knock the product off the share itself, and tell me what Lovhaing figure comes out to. 0.77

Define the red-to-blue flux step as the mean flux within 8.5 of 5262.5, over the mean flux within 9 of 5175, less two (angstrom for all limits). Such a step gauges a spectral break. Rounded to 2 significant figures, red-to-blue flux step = -0.84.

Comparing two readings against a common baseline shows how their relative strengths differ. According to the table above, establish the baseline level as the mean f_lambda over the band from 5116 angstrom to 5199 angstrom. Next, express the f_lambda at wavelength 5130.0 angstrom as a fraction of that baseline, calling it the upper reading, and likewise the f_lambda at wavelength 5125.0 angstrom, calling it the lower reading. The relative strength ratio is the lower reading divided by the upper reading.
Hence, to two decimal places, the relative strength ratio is 1.05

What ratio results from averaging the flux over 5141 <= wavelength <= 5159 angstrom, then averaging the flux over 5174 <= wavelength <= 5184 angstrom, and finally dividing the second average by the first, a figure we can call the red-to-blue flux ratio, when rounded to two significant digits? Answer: 0.95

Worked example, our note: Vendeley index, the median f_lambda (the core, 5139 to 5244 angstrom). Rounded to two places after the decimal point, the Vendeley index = 2.30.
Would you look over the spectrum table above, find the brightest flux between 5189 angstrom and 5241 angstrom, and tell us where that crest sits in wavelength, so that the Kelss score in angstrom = 5232.5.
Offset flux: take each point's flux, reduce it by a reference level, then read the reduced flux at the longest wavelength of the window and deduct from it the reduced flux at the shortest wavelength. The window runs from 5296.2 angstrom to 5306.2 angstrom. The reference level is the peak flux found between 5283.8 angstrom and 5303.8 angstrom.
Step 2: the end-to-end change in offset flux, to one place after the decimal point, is 0.3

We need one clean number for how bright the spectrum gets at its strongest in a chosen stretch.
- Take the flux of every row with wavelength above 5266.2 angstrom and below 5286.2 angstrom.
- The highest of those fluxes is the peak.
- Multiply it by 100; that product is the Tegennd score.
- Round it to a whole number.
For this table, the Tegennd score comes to 293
